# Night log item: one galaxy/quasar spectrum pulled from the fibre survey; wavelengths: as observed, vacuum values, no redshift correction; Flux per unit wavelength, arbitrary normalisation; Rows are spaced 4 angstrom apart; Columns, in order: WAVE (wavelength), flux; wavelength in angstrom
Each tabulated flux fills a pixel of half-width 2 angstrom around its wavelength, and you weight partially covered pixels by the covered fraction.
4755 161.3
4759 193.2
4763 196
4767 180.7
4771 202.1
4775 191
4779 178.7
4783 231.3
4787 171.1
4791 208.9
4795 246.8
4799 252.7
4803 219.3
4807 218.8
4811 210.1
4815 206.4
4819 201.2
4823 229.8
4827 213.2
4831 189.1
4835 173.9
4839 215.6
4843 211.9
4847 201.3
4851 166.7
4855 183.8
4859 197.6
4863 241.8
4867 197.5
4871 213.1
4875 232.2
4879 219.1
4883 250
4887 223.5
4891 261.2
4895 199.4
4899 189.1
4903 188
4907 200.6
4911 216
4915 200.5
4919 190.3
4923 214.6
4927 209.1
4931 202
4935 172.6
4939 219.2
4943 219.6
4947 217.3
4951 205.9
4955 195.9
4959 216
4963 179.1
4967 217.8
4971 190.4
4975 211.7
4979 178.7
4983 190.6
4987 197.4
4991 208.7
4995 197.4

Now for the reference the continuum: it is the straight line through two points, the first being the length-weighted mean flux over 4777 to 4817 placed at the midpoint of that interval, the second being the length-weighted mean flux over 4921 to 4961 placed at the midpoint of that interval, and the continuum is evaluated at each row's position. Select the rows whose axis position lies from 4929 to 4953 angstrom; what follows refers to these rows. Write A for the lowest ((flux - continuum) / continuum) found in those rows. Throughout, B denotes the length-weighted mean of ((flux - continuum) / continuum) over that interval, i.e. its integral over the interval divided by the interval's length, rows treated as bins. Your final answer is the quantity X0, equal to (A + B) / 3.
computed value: -0.058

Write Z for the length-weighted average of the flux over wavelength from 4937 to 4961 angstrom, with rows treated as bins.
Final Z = 212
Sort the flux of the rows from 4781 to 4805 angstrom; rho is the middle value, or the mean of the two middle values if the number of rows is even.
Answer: 225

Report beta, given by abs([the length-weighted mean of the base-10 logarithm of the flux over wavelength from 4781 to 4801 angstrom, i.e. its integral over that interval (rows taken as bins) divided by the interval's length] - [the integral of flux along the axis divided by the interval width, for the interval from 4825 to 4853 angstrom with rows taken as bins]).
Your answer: 194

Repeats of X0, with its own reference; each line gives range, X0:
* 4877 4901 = -0.010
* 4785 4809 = -0.060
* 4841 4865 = -0.088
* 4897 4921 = -0.052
